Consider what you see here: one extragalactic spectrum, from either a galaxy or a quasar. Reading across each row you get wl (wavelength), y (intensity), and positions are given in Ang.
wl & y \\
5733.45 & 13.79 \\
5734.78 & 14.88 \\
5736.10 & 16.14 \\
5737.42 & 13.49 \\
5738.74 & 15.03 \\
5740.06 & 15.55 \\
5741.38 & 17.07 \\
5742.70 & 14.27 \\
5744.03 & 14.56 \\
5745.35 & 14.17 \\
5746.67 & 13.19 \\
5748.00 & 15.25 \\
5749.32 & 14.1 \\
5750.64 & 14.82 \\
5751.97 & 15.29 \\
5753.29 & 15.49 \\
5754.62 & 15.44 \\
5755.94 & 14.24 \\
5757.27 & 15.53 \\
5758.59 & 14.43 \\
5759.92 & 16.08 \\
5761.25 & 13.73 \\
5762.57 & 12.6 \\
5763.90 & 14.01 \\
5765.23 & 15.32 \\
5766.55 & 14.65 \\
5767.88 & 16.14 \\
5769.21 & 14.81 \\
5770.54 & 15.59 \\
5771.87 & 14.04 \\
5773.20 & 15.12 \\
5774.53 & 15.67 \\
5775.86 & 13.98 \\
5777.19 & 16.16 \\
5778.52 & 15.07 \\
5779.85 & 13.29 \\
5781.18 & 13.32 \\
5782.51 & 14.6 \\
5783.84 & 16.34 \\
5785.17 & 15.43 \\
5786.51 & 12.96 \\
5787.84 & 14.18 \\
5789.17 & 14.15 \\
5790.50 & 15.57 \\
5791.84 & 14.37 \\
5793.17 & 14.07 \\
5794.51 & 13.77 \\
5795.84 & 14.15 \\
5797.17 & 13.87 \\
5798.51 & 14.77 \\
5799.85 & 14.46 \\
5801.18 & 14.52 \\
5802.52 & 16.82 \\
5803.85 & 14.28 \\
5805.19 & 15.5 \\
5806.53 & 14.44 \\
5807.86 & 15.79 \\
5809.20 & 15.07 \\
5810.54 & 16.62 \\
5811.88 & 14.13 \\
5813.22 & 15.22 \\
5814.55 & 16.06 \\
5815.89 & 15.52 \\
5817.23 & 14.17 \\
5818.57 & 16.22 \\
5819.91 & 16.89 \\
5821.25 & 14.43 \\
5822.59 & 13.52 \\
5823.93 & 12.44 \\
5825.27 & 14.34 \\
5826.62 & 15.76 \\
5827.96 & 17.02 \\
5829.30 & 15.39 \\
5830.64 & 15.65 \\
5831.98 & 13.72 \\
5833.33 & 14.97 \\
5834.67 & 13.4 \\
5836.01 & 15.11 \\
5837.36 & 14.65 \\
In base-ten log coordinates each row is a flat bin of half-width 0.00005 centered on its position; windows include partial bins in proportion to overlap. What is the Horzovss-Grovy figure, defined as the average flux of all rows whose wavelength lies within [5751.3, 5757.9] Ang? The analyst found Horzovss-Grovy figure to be 15.2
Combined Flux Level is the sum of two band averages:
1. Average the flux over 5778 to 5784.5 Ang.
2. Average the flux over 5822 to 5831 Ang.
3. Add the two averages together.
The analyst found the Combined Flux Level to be 29.4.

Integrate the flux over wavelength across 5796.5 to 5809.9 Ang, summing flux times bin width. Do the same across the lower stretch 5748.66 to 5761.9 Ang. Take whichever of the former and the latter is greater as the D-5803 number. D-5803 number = 200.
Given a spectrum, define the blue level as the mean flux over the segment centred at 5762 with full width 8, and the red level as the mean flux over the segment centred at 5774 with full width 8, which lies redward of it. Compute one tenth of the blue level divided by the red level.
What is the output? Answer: 0.095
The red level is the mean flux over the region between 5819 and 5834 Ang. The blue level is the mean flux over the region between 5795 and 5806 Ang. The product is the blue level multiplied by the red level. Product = 221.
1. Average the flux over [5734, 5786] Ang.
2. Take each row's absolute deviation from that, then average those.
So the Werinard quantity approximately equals 0.81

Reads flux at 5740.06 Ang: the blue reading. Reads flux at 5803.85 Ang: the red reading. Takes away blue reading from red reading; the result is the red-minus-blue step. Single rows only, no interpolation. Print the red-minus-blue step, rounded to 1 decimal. -1.3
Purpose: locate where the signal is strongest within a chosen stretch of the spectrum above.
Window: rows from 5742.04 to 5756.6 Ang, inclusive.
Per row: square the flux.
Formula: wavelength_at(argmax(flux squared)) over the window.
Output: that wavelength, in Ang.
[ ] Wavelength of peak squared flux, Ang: 5753.29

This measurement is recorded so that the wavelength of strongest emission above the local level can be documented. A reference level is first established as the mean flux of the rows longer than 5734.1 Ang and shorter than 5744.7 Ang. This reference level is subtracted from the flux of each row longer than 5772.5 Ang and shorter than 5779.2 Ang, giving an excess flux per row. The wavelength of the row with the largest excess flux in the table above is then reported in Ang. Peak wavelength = 5777.19 Ang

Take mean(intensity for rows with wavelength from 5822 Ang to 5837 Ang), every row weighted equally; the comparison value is 14.7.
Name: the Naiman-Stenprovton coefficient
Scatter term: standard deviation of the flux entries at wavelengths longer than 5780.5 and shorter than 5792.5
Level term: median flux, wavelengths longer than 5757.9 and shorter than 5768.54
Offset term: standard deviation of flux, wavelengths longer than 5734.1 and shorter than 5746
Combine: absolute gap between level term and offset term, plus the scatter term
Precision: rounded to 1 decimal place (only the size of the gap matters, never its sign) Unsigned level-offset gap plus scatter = 14.5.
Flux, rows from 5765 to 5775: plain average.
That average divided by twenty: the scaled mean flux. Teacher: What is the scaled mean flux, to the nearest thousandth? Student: 0.758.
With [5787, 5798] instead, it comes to 0.713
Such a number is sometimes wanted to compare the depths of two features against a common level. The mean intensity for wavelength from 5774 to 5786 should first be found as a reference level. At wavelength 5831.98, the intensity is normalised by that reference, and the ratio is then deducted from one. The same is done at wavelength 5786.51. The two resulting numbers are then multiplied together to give 0.010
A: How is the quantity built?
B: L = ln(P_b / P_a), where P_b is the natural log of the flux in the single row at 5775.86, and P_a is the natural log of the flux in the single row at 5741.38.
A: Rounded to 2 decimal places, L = -0.07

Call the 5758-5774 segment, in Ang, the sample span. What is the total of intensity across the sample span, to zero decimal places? 177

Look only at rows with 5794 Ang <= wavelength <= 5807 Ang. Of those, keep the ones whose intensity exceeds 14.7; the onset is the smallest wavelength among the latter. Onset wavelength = 5798.51 Ang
